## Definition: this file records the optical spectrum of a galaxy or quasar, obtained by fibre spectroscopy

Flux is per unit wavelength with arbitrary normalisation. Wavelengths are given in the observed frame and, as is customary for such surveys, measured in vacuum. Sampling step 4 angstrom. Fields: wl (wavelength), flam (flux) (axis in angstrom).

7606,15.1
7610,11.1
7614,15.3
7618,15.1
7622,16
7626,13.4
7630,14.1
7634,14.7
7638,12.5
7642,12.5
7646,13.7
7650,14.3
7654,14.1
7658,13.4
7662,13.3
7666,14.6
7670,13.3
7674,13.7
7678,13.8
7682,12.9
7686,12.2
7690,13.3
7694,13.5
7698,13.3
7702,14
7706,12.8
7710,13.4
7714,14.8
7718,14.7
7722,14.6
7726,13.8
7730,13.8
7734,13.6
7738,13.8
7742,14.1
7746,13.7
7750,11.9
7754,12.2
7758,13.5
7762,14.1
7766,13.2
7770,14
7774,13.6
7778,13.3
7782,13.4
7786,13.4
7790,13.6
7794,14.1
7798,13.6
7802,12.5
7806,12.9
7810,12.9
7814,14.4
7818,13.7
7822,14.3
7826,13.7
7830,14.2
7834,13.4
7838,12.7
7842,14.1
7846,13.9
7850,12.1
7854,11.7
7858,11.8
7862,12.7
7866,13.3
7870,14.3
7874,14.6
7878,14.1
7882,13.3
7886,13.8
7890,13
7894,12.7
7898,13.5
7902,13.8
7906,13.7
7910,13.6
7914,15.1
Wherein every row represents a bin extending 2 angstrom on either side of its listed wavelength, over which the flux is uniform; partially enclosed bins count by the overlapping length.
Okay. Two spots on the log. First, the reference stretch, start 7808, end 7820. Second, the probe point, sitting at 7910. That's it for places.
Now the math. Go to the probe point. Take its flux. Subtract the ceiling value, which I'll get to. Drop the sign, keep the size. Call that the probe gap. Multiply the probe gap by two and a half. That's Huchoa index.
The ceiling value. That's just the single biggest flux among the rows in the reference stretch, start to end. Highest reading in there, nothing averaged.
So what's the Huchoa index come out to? 2.0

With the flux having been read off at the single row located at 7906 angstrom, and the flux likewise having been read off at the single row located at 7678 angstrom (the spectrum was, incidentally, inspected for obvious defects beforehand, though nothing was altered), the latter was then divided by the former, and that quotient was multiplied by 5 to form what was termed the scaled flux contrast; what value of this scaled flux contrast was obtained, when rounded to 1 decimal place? 5.0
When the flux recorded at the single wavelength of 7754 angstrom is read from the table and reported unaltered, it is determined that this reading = 12.2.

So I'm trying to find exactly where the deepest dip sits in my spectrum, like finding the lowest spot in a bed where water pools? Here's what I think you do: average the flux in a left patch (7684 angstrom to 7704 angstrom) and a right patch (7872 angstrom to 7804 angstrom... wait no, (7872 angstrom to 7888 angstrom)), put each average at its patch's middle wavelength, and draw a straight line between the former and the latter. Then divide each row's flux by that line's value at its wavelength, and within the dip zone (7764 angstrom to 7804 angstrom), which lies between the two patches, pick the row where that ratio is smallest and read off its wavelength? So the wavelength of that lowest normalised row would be 7802 angstrom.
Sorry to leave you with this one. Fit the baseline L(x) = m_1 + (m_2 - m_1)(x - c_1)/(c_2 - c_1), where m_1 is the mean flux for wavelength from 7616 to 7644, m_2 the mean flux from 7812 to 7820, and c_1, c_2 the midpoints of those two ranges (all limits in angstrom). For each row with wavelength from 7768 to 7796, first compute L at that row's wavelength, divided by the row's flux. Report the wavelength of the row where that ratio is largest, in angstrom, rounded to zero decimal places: 7778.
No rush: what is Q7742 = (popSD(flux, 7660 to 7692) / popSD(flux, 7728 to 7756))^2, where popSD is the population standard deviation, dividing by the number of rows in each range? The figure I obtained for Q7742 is 1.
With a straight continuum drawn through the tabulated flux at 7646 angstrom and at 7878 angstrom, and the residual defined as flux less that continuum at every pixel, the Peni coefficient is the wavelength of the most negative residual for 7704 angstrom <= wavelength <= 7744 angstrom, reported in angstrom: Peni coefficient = 7706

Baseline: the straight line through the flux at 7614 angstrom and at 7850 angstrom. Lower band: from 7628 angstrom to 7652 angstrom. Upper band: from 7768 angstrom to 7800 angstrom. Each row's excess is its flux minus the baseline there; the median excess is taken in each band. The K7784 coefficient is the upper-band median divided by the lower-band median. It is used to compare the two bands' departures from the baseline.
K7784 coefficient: -0.5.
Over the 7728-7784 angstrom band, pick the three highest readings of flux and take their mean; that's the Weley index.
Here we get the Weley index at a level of 14.1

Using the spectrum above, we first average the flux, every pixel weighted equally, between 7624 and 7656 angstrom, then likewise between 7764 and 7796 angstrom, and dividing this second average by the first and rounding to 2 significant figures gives 0.99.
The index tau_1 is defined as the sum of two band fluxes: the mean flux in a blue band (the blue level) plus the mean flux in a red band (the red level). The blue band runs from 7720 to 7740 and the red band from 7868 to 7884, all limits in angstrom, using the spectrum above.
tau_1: 28.0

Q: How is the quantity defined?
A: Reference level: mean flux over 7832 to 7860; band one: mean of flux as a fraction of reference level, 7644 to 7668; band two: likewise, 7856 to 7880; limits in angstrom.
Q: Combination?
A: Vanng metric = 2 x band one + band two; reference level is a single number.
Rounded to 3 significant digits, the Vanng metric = 3.22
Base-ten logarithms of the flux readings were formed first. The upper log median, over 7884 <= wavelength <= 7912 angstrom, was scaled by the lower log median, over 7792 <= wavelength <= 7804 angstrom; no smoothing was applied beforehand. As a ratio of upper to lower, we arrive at 1.00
